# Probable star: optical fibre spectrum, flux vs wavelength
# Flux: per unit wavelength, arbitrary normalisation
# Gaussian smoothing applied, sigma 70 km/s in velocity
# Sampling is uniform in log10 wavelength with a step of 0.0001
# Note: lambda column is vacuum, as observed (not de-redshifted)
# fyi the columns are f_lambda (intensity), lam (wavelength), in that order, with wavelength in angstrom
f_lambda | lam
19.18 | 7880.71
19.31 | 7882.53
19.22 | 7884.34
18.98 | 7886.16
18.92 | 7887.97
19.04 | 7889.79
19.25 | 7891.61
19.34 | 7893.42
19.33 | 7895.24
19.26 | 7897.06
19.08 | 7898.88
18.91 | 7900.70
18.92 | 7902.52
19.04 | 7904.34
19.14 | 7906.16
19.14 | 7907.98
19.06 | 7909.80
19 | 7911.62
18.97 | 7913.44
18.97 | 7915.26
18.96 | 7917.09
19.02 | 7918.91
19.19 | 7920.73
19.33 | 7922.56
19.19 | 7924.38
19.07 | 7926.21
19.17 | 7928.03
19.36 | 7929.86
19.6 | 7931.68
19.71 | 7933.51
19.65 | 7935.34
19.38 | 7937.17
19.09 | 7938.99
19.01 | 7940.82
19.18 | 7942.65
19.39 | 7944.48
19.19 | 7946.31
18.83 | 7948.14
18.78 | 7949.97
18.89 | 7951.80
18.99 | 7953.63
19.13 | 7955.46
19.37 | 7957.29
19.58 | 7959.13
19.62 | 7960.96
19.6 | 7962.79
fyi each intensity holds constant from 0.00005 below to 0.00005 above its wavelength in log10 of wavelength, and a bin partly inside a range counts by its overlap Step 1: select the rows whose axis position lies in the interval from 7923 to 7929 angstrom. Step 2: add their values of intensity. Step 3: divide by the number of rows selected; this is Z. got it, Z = 19.1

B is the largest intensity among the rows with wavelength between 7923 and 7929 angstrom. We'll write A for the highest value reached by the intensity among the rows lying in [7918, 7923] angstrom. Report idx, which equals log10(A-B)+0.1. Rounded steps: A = 19.33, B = 19.19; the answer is -0.75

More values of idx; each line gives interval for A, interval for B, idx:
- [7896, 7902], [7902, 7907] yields -0.82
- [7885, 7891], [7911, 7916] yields -1.30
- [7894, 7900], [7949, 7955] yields -0.37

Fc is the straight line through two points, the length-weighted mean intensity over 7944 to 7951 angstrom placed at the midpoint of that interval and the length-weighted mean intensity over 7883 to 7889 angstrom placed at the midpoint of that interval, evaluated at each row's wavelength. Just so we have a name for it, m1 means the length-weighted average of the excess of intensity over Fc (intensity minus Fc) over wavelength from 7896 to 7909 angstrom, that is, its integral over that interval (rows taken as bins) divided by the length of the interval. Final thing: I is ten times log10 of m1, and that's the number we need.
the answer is -18.4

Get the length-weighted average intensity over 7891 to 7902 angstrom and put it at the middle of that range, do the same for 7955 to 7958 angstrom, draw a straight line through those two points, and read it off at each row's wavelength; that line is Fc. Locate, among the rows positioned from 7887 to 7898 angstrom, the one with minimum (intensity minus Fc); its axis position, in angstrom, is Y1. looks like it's 7887.97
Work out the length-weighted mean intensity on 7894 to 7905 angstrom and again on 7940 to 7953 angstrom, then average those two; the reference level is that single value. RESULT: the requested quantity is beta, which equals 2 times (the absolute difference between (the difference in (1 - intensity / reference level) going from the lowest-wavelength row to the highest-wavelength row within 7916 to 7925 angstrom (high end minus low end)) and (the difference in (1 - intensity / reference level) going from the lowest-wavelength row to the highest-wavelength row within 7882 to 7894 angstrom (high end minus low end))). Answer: 0.021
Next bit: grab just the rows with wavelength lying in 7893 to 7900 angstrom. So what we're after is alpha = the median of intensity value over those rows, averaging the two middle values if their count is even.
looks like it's 19.3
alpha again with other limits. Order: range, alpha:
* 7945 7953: 18.9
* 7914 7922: 19.0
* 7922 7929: 19.2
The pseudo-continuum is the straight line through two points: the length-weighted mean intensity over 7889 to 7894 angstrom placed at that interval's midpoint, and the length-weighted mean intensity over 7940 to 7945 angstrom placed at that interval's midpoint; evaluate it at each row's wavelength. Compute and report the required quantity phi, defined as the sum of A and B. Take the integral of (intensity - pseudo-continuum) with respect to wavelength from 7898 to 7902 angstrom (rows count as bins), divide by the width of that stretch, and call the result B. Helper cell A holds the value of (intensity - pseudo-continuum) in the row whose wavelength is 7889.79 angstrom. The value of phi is -0.41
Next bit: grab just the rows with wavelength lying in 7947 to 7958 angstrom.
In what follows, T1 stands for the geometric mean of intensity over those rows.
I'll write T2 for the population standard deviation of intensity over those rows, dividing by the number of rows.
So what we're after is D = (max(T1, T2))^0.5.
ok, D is 4.359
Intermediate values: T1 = 19.0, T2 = 0.20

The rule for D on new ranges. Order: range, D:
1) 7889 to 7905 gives 4.374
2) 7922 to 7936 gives 4.403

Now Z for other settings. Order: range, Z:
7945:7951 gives 18.9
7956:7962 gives 19.5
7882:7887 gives 19.2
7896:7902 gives 19.1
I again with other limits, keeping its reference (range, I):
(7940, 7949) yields -10.2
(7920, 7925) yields -7.0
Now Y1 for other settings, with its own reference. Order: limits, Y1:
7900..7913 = 7900.70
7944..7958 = 7949.97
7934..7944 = 7940.82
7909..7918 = 7917.09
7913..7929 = 7917.09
